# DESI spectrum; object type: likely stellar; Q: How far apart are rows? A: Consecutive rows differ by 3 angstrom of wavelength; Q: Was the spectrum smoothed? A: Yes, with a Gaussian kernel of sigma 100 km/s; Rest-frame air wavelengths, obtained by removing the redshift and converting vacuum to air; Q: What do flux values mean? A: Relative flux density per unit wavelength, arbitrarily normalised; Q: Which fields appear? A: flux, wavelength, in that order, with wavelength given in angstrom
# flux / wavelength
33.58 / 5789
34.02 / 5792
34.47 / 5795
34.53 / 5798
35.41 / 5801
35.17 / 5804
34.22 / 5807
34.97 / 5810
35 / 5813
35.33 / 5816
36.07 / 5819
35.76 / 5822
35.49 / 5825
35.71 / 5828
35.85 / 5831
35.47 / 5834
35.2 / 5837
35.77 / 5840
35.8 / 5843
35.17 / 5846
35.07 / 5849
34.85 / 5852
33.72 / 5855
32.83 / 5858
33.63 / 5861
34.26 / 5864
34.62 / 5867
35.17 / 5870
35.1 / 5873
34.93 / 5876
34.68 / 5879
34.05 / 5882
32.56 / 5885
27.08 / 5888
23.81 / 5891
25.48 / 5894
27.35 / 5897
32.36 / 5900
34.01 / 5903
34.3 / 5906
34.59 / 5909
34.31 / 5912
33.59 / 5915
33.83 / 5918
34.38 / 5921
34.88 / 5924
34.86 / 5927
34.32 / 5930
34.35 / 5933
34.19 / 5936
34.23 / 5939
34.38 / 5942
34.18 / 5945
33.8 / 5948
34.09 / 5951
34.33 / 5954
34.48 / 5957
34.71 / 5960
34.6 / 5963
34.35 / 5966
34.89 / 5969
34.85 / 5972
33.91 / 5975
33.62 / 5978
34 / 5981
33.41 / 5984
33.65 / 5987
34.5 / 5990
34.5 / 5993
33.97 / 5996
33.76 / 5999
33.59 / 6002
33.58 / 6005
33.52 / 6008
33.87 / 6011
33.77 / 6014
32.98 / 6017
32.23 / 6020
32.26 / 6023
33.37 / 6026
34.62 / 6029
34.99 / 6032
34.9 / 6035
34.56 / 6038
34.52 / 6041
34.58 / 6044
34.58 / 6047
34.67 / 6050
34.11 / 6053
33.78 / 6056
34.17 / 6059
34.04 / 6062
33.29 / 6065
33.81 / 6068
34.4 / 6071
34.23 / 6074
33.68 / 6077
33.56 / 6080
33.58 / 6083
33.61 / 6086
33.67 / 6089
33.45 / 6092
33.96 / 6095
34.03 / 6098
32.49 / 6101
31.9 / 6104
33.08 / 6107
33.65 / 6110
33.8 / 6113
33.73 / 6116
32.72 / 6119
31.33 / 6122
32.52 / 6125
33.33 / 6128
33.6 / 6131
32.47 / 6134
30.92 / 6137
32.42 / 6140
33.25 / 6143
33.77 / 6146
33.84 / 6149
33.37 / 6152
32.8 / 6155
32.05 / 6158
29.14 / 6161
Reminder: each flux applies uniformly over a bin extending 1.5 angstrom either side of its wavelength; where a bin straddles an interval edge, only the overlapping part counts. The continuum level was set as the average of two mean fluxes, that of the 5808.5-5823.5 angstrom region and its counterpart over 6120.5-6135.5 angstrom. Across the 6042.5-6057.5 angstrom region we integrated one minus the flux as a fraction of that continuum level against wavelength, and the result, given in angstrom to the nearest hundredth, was -0.13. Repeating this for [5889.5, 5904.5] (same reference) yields 2.40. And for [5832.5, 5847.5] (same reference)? -0.64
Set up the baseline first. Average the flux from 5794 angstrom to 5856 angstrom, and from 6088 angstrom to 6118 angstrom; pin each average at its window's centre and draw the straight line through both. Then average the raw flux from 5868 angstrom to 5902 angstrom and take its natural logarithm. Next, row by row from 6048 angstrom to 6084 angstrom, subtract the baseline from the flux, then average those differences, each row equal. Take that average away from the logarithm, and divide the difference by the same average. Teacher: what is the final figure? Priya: 9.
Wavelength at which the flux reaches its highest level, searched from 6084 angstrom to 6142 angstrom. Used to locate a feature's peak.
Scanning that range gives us 6098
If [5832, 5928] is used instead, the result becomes 5843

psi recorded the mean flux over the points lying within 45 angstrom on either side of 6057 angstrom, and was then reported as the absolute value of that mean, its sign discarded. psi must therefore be 33.9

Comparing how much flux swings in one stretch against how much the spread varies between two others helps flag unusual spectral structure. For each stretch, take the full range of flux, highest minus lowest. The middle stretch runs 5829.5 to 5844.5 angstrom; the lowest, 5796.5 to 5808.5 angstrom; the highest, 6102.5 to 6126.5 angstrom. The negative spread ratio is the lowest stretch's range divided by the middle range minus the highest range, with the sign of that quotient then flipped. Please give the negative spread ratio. 0.7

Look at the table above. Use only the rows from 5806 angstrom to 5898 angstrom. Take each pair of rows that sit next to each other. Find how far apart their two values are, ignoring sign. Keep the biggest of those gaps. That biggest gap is 5.5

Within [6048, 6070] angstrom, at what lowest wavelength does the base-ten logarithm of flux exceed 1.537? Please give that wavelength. 6050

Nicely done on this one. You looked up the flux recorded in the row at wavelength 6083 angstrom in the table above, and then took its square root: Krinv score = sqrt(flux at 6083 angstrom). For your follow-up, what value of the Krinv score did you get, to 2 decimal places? 5.79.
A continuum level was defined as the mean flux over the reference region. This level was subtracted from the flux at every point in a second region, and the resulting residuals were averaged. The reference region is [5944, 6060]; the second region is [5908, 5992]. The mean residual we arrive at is 0.20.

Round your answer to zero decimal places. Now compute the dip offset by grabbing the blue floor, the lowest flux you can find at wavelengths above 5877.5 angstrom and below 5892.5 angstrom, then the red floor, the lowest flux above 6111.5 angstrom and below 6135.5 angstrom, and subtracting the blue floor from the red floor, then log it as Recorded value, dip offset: 8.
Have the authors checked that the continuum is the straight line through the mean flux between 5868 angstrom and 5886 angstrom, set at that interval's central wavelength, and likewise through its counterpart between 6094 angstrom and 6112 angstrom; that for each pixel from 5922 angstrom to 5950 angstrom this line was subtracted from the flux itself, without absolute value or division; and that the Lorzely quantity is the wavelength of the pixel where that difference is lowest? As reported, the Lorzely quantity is 5948 angstrom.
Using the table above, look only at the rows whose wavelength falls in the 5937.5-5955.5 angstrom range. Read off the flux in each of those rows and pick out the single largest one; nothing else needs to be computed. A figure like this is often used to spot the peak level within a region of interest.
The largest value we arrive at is 34.38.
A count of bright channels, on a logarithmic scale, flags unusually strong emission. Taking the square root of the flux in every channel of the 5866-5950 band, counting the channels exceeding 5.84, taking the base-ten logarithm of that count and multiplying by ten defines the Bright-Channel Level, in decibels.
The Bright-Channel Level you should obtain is 12.3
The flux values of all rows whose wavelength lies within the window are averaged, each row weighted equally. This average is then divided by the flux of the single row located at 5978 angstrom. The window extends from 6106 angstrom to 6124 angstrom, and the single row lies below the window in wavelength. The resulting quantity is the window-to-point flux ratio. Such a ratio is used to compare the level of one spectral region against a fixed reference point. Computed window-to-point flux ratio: 0.983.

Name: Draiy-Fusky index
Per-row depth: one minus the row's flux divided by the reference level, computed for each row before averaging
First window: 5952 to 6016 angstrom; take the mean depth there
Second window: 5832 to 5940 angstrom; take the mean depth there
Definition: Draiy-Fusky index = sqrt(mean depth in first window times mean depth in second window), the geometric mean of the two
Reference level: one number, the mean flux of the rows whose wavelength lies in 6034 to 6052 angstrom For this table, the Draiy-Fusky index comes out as 0.023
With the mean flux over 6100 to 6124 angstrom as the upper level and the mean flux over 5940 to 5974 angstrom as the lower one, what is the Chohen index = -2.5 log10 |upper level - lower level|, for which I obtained -0.5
